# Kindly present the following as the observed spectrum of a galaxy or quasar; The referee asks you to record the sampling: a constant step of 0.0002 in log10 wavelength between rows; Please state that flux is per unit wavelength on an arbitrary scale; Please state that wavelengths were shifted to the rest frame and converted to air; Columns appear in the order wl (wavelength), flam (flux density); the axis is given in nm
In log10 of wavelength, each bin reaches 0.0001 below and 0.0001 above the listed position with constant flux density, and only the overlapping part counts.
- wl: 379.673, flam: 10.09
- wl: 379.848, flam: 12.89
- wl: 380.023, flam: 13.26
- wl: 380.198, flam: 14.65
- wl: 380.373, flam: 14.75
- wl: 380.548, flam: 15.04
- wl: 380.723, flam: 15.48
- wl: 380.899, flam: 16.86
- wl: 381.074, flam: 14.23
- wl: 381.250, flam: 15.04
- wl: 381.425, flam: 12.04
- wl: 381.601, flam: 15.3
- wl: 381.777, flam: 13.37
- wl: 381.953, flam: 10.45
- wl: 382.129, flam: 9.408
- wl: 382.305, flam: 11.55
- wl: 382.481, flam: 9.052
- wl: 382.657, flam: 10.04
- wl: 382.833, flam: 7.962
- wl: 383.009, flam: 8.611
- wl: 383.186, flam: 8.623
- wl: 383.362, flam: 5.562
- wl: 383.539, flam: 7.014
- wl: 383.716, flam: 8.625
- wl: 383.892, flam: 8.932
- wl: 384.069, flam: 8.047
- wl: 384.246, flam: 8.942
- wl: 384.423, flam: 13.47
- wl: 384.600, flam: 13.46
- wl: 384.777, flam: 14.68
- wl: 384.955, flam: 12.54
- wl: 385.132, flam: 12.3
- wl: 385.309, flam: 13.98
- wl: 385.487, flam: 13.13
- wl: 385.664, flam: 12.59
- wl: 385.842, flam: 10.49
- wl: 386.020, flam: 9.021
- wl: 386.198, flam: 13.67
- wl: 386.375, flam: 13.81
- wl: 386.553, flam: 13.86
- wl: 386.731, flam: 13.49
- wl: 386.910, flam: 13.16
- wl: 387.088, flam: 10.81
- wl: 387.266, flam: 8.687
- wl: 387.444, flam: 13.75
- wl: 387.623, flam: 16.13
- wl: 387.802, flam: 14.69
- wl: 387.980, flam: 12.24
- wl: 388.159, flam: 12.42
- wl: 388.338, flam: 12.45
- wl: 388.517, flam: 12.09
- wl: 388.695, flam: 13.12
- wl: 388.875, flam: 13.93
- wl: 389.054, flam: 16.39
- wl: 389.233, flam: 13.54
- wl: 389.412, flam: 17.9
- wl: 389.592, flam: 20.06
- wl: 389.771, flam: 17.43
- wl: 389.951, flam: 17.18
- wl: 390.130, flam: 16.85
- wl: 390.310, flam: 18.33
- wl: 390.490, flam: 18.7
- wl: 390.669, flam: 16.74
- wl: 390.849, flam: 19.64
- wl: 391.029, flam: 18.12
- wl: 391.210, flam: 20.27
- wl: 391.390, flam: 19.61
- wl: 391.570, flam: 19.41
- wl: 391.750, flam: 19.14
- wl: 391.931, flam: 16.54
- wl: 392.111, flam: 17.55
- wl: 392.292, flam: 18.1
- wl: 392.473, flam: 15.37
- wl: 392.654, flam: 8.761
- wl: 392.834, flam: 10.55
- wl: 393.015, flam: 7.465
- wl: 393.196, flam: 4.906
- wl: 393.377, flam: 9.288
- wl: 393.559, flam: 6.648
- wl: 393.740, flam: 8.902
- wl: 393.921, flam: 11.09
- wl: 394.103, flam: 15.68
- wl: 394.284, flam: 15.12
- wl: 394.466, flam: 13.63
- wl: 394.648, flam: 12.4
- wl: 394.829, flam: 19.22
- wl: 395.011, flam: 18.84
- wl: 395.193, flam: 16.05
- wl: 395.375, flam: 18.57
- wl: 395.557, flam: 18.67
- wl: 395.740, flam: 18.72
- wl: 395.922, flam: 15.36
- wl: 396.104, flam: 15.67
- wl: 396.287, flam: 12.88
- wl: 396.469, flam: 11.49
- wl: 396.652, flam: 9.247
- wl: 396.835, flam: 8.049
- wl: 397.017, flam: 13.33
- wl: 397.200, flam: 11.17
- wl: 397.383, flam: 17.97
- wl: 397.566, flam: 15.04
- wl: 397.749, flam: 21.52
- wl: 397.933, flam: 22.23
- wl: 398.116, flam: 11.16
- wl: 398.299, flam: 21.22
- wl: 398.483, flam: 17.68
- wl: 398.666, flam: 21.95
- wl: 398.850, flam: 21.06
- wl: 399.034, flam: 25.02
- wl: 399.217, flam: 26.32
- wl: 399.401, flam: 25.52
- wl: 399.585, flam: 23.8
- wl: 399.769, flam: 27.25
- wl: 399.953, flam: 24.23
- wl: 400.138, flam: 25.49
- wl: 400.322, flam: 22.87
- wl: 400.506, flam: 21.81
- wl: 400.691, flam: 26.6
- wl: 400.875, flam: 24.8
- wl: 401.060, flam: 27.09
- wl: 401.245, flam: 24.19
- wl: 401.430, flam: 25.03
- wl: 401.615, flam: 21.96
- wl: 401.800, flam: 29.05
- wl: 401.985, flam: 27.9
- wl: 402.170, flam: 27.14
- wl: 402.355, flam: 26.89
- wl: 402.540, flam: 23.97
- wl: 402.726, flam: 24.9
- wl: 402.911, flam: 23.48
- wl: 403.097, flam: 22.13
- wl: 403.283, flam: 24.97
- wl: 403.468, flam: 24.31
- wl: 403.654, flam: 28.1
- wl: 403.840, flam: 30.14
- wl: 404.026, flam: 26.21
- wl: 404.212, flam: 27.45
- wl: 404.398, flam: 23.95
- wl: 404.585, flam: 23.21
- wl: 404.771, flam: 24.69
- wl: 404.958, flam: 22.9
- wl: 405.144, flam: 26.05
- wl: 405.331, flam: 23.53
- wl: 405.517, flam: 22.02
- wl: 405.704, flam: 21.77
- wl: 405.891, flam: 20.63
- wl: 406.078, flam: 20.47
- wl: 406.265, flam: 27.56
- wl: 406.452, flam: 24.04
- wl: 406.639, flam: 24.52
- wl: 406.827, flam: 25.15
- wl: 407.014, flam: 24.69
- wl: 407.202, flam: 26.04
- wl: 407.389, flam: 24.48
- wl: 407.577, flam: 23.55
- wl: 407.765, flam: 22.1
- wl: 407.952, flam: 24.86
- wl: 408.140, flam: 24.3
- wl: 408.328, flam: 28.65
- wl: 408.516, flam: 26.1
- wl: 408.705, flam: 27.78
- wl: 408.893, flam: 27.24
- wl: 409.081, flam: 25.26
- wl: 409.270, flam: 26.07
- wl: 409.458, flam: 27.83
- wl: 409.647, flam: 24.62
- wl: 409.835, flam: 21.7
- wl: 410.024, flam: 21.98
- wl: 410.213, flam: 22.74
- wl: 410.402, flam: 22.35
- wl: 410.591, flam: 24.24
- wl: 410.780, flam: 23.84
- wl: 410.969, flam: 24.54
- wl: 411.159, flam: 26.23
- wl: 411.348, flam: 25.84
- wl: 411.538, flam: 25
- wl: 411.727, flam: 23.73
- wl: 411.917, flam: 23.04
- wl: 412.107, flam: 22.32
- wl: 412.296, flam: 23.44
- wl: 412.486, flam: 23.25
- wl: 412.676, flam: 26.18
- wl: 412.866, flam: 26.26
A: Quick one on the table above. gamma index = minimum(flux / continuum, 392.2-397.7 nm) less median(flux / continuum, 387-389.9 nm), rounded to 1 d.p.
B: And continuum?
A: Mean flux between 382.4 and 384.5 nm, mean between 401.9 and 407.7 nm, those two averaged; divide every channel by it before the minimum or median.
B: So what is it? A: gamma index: -0.5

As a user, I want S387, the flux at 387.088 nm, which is 10.81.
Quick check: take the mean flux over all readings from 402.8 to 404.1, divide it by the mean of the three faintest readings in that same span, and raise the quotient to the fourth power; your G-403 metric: 1.46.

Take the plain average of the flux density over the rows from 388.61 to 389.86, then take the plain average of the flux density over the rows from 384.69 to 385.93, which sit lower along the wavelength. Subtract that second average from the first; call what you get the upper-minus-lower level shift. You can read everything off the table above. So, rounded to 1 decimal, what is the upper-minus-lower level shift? 3.2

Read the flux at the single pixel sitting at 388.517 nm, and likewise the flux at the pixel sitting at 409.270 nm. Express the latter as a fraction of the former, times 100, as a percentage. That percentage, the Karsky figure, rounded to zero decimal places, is 216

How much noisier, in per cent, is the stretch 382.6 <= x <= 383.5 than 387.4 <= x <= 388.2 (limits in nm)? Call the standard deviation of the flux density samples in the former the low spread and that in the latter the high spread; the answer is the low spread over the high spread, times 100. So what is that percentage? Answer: 101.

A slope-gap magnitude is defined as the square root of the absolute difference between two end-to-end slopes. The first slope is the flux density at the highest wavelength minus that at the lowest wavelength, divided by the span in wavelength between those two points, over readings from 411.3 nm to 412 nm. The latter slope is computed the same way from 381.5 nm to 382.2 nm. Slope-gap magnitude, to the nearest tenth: 2.5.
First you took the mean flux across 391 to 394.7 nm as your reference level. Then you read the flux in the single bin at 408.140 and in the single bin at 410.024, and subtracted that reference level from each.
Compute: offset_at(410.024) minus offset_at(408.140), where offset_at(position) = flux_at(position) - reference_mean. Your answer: -2.3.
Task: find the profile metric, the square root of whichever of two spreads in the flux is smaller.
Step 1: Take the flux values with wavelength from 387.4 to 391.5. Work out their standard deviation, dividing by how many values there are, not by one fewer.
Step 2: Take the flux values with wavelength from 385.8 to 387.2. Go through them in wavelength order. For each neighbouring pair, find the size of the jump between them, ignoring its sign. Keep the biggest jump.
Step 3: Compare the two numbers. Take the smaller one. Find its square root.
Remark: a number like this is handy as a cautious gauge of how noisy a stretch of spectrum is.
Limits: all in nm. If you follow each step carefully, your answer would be 1.64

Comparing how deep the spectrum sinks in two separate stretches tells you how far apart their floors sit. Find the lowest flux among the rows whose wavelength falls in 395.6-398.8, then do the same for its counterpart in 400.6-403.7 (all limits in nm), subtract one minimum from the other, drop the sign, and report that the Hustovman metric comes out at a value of 14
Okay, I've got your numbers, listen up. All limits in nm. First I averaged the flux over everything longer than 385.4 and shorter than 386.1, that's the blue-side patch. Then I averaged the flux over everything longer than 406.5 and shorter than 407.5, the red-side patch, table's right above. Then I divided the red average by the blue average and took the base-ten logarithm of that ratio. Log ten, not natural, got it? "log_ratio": 0.34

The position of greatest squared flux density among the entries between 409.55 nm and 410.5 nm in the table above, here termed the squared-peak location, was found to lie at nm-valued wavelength 409.647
